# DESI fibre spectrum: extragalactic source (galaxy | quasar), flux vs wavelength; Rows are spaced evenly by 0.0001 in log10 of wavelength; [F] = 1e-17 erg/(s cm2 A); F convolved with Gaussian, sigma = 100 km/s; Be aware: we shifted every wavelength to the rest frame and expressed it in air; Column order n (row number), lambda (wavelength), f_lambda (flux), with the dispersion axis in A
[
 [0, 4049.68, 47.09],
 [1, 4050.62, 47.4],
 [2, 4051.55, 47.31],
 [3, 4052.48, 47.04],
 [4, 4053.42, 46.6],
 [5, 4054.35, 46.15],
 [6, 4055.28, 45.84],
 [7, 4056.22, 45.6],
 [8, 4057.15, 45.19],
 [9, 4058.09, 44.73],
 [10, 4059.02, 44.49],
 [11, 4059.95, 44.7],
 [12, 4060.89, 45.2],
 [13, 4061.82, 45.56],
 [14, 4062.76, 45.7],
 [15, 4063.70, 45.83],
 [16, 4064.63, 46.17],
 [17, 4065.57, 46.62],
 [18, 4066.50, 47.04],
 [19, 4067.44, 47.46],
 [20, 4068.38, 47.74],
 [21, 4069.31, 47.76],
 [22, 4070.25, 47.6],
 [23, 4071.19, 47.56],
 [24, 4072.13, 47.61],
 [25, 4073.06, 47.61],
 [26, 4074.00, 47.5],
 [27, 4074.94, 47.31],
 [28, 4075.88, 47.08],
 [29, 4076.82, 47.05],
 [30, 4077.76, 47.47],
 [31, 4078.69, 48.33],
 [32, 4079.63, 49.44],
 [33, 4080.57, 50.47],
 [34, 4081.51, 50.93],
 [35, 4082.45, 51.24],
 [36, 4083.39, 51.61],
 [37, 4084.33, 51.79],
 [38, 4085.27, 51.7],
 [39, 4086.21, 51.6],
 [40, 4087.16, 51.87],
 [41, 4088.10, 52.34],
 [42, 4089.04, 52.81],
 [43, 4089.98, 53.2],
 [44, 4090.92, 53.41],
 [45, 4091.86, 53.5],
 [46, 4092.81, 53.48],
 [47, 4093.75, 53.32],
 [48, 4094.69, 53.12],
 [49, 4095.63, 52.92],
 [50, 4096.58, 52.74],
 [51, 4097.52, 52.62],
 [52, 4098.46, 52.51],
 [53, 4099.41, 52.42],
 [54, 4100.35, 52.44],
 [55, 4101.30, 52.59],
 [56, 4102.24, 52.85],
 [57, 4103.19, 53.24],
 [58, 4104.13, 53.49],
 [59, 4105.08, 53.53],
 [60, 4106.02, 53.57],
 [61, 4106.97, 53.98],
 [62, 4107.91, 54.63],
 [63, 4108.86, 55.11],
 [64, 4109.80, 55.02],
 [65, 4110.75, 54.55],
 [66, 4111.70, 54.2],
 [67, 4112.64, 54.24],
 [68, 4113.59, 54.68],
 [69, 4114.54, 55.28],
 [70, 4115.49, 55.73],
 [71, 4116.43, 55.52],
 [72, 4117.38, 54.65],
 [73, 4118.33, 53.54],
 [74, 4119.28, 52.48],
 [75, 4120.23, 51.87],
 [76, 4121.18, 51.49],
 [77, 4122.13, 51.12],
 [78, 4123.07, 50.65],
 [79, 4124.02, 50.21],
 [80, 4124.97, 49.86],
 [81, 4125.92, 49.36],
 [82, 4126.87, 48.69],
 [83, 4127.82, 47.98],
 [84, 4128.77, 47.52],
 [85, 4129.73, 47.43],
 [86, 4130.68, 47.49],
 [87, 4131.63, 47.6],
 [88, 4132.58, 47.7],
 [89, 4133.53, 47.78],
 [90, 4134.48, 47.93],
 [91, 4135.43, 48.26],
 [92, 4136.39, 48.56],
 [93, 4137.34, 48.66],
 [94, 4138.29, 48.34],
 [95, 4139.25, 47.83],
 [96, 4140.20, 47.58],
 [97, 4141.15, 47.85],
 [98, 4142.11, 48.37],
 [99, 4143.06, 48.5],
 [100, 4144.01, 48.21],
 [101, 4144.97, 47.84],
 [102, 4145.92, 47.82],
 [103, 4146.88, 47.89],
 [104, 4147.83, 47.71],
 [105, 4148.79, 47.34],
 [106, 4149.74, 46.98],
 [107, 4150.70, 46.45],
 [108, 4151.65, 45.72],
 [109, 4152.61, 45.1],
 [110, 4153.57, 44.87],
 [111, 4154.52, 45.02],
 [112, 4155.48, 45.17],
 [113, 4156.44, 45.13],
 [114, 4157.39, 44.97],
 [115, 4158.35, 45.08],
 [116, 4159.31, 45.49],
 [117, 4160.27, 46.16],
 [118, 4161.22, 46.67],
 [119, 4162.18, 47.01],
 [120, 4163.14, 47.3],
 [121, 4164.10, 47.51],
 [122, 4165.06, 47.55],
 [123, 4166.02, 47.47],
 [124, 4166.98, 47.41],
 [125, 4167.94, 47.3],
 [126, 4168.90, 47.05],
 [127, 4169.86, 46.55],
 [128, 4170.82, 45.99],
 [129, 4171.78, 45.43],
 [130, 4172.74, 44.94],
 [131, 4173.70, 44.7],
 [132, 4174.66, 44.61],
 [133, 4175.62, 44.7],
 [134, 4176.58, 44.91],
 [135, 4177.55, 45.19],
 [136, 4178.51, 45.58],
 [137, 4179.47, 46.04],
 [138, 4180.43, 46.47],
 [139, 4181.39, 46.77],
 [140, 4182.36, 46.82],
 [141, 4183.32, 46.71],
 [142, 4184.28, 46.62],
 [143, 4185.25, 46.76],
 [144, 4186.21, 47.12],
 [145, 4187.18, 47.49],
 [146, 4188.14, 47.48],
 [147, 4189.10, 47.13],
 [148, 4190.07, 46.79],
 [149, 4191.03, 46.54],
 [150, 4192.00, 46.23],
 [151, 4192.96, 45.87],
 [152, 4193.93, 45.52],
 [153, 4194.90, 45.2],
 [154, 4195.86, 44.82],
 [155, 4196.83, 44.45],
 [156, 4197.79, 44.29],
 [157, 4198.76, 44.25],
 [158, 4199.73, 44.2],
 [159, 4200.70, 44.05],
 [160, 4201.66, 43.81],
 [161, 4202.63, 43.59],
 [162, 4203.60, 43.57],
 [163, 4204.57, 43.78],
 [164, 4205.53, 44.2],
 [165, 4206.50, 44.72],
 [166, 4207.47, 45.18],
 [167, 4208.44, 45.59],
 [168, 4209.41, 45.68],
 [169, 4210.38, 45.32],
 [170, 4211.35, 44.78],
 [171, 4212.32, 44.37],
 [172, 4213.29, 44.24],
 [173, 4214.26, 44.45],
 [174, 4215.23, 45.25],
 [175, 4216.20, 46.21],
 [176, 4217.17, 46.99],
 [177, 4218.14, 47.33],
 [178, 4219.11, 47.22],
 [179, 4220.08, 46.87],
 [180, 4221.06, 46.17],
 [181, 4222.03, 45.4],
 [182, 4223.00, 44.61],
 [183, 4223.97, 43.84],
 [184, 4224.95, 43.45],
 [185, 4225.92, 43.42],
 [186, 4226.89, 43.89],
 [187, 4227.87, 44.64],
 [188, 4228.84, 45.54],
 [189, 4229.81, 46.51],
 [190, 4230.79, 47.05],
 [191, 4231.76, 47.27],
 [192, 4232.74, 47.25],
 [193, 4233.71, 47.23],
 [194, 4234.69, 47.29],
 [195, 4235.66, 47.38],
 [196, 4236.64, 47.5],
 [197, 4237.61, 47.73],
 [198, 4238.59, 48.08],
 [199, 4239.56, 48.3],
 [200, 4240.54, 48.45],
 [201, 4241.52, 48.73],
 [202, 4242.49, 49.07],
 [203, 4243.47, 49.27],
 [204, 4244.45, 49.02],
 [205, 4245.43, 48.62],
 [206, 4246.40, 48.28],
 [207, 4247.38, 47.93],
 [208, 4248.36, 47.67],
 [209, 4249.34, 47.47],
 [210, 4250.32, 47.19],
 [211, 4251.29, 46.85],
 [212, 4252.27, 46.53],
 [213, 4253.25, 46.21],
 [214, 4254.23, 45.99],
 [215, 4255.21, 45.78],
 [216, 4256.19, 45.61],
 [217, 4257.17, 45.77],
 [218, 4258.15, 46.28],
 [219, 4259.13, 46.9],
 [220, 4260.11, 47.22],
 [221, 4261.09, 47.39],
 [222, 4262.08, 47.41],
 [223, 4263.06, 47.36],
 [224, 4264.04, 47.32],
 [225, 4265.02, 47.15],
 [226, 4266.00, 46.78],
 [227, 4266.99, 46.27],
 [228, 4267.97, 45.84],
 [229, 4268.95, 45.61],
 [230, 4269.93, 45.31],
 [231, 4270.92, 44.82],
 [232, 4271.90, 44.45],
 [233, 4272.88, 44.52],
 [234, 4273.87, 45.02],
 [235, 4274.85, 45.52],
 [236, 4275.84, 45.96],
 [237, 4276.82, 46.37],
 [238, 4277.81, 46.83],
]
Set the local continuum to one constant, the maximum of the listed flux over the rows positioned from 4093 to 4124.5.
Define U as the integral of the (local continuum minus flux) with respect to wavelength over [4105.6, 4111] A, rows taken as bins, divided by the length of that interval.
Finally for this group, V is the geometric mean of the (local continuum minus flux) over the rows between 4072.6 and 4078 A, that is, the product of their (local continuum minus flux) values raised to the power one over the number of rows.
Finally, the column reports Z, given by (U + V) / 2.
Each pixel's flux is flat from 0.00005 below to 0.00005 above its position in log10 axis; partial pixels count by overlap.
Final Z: 4.8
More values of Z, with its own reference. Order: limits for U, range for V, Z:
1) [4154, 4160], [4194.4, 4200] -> 10.9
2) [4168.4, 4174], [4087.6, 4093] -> 6.2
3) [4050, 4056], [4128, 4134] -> 8.6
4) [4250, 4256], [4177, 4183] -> 9.5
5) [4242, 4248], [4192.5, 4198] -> 8.9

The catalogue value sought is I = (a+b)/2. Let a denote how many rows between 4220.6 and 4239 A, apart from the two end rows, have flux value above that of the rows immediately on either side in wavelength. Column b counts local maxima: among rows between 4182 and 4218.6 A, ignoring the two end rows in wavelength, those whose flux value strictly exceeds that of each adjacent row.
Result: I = 1.5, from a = 1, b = 2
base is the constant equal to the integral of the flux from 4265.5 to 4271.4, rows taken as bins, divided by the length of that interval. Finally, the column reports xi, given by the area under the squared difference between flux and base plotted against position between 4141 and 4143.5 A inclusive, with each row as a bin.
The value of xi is 16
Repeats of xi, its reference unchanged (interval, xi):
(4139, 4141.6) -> 10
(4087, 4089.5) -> 111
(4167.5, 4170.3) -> 4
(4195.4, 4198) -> 4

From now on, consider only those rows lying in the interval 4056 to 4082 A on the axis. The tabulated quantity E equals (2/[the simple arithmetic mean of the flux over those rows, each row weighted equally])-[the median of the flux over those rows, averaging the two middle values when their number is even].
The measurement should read -47.2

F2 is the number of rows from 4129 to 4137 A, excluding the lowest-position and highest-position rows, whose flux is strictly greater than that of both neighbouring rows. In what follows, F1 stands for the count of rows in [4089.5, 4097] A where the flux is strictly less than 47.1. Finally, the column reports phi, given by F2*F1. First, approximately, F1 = 0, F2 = 0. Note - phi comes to 0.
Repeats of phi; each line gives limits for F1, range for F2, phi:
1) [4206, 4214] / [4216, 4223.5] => 8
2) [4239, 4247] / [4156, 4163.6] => 0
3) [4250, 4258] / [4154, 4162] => 7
